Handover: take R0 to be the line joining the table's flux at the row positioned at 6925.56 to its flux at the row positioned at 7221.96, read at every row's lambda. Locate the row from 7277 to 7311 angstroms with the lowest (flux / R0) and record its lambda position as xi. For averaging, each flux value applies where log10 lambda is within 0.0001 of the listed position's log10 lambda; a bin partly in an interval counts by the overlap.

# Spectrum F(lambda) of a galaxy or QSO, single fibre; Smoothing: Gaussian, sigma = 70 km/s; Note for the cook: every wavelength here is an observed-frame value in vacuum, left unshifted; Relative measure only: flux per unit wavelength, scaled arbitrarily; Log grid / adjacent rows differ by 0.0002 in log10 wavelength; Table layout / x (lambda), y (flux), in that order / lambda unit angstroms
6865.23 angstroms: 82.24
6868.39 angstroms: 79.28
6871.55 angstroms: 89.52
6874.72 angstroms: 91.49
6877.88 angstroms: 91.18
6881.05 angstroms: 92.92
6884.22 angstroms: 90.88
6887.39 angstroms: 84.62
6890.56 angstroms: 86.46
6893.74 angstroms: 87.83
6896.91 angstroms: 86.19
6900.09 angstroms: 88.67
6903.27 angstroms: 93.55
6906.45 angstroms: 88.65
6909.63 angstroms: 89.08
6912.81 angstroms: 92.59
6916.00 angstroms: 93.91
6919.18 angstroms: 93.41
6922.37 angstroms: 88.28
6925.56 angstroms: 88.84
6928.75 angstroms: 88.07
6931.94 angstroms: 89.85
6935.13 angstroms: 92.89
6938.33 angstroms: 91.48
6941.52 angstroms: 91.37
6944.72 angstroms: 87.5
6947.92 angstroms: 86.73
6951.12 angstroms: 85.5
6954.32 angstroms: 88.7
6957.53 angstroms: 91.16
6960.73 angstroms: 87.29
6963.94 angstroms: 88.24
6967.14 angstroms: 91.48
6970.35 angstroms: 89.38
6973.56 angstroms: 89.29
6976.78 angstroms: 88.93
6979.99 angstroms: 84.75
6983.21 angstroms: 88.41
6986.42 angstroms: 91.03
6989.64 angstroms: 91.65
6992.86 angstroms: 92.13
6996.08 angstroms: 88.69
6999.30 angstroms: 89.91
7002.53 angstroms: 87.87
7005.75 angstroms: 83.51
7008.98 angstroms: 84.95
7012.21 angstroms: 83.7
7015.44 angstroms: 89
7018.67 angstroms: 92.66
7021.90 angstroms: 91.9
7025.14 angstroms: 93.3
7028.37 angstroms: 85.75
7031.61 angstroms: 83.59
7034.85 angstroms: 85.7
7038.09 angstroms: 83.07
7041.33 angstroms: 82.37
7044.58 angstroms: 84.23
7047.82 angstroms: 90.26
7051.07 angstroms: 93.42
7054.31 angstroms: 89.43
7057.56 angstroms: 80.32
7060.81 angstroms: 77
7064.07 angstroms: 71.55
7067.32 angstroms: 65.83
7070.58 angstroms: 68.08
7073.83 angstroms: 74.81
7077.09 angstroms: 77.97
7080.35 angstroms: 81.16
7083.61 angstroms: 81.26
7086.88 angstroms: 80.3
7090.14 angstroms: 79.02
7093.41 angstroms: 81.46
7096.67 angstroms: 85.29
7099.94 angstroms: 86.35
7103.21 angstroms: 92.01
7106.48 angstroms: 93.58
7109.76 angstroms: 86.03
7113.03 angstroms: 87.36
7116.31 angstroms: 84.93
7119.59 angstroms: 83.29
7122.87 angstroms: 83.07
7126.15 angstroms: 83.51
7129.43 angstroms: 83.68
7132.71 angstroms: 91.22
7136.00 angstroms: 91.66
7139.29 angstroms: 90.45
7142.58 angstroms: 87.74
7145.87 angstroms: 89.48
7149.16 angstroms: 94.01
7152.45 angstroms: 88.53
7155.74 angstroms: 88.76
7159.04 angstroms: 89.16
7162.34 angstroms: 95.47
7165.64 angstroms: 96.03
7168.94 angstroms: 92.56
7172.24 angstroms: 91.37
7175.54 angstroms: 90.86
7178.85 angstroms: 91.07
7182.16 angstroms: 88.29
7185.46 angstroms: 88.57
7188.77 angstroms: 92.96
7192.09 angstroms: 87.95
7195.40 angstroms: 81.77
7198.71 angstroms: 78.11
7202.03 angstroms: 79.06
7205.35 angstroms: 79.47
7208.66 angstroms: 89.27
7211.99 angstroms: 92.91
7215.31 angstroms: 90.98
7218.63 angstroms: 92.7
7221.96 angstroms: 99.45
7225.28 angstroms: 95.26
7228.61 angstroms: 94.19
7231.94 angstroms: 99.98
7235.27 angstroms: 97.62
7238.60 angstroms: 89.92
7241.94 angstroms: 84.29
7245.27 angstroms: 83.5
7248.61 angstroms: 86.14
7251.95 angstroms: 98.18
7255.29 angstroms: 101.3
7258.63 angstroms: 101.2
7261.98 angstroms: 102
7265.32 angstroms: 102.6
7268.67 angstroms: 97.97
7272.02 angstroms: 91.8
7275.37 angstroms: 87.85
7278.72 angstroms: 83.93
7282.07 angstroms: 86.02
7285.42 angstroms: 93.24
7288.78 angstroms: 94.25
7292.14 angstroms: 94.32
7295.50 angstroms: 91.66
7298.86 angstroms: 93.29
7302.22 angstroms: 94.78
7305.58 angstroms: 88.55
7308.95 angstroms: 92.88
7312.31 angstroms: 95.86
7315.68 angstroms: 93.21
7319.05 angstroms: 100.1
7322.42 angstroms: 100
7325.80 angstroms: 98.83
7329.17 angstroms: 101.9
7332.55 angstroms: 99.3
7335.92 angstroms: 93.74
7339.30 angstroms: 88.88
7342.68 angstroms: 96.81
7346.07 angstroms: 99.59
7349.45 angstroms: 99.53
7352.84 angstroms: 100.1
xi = 7278.72 angstroms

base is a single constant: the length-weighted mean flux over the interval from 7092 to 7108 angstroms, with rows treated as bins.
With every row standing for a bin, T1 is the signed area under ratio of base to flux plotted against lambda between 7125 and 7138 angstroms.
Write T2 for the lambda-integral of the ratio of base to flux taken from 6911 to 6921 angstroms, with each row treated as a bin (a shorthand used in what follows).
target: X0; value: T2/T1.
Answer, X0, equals 0.7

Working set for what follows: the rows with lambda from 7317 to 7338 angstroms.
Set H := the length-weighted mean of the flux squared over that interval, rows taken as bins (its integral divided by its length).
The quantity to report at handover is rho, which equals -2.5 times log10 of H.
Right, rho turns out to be -10.0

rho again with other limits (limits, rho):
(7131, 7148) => -9.8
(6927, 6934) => -9.8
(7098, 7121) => -9.7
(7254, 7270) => -10.0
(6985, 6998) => -9.8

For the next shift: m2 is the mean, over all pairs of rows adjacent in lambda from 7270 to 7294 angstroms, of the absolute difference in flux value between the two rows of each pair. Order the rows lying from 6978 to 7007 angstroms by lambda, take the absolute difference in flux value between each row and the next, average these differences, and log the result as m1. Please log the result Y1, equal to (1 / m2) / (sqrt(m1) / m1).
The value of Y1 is 0.50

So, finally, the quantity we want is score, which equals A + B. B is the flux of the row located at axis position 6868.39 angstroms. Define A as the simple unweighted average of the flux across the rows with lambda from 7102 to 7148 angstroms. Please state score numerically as 167.0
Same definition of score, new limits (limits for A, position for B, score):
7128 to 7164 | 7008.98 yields 175.0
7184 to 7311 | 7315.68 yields 184.8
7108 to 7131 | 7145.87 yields 174.0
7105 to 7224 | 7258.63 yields 190.0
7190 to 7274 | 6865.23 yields 174.1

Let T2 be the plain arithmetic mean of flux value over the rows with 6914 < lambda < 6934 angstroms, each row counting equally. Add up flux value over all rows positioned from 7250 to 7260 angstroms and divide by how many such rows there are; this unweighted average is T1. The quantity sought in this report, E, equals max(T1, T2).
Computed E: 100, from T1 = 100.2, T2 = 90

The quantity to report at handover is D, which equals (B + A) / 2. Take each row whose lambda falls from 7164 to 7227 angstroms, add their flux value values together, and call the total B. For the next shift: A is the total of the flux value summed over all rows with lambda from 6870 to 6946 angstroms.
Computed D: 1929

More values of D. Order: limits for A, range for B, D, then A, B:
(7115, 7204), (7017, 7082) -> 2018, 2384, 1652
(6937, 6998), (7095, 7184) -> 2050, 1694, 2406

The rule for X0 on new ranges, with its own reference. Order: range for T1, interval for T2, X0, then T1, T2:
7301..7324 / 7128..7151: 1.1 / 21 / 23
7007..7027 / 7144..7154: 0.5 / 20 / 10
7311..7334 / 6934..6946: 0.6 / 21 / 12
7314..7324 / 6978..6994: 1.7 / 9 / 16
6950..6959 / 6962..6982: 2.2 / 9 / 20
